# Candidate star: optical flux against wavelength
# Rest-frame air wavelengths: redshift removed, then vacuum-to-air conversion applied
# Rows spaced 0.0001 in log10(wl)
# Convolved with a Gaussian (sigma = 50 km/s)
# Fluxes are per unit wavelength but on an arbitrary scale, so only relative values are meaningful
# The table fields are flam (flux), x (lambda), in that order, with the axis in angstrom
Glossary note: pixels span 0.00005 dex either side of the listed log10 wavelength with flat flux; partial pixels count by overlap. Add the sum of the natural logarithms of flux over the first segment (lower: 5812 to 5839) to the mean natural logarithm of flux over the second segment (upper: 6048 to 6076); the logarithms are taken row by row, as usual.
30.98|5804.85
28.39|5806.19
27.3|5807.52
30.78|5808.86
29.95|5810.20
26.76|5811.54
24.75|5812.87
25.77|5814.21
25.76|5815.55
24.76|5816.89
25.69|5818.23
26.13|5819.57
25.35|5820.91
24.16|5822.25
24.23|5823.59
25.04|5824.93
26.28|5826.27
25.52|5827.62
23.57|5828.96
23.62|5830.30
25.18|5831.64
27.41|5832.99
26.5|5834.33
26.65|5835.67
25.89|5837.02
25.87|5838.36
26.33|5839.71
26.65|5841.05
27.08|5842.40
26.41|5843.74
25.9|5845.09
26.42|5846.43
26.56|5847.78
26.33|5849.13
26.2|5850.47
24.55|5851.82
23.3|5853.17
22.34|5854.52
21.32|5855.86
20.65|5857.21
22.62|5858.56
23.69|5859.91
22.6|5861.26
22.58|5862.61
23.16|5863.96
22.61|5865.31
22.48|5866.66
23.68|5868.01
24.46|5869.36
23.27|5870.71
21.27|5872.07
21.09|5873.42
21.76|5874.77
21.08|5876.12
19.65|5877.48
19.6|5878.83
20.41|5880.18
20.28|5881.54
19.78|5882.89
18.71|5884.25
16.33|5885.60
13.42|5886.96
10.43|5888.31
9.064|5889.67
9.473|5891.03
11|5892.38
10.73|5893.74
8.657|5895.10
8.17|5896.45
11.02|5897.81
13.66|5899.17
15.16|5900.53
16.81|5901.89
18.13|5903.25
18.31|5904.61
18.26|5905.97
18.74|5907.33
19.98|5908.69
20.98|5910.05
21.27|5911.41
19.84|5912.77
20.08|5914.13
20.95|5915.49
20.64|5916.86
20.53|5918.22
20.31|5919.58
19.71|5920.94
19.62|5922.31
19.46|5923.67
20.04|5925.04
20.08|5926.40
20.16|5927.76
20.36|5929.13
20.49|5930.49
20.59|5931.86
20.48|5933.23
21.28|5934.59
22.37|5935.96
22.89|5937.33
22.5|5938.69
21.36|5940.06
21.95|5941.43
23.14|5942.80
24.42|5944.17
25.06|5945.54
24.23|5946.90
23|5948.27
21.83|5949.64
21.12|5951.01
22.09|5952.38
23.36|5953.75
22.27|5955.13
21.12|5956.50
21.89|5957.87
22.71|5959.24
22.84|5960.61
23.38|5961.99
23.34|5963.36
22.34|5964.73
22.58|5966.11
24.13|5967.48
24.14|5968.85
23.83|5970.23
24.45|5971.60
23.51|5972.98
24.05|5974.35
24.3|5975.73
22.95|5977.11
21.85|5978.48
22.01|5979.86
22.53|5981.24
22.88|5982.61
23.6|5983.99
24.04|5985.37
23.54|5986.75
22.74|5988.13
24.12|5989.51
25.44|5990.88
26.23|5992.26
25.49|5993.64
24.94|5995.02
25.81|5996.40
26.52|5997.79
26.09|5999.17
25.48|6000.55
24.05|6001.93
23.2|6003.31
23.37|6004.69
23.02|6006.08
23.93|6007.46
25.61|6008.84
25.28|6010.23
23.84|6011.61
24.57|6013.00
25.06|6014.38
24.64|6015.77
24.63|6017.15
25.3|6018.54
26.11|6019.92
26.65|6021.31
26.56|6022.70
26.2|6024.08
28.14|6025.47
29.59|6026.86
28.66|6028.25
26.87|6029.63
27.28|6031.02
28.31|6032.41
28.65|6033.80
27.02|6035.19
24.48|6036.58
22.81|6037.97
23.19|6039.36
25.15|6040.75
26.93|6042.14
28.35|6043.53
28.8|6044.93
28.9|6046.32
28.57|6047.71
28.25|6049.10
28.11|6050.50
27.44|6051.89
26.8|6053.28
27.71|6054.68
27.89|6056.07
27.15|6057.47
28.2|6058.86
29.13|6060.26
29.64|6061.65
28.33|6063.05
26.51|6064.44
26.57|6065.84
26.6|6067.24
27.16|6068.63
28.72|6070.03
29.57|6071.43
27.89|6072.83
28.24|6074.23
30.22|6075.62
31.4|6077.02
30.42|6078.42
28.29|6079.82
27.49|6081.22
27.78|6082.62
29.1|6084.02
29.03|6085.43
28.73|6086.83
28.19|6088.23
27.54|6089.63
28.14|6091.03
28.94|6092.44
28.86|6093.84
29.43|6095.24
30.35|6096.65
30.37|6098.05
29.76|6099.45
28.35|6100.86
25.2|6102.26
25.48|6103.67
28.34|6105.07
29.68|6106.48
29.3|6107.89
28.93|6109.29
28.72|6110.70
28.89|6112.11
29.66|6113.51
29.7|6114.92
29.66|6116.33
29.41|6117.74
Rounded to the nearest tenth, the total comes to 68.0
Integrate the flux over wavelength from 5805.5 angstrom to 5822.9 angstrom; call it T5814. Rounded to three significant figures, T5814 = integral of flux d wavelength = 463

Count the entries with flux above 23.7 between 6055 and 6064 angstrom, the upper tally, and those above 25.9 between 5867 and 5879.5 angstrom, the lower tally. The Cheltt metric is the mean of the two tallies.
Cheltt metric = 3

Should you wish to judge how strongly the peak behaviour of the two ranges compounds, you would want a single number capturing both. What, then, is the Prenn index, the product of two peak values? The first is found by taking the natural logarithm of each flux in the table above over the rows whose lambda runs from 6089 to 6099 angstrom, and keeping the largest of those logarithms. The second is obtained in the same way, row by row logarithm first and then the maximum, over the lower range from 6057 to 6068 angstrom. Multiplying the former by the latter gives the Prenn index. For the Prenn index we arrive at 11.6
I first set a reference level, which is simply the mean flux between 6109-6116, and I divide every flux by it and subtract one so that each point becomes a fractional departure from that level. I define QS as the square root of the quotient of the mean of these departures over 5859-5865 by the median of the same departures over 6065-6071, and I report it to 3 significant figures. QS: 1.64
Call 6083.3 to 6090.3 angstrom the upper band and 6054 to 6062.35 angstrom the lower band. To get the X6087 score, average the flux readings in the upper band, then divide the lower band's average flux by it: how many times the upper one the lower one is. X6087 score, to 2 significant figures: 0.99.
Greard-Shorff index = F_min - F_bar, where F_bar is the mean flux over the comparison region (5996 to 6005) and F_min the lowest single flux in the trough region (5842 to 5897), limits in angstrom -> -17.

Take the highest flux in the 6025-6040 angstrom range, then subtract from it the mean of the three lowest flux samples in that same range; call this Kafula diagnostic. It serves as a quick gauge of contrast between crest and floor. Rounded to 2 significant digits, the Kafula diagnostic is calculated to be 6.1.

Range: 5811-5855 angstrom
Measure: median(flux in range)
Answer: 25.9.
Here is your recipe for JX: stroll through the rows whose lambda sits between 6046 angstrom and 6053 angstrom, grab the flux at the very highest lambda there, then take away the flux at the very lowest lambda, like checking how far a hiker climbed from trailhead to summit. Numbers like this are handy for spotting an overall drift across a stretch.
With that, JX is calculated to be -1.5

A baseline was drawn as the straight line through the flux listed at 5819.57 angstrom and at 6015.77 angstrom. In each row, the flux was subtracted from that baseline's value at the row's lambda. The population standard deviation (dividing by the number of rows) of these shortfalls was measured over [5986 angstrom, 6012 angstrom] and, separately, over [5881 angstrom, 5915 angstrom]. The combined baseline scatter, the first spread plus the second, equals 5.6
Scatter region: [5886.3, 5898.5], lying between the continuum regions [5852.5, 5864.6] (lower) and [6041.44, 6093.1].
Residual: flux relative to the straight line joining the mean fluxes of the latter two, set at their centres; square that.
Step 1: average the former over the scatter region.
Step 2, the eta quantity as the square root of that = 13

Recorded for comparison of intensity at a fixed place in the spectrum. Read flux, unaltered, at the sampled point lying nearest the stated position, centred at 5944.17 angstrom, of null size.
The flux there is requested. 24.42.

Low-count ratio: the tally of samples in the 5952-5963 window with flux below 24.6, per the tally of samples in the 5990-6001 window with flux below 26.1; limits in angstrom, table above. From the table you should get 1.33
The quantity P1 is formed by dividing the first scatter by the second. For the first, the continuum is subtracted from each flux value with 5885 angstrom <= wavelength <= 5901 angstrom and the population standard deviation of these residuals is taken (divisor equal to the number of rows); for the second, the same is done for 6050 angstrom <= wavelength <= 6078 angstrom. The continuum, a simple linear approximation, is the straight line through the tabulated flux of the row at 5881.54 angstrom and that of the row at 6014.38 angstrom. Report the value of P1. 2.2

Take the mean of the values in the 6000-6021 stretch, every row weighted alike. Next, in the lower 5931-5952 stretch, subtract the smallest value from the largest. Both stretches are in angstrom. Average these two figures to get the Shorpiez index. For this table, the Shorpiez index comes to 14.6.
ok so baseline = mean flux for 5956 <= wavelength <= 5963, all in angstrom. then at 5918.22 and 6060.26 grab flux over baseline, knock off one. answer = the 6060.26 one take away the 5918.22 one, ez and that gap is 0.38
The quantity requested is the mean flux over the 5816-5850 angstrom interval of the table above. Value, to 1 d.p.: 25.7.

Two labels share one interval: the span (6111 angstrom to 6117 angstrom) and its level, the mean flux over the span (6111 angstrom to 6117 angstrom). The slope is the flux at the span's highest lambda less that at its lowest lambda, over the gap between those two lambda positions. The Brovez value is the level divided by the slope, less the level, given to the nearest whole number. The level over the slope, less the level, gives 132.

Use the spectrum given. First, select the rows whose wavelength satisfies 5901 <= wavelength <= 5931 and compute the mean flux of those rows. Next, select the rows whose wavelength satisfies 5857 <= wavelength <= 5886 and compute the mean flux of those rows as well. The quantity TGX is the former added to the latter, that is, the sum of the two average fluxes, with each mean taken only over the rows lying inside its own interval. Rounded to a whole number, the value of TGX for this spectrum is 41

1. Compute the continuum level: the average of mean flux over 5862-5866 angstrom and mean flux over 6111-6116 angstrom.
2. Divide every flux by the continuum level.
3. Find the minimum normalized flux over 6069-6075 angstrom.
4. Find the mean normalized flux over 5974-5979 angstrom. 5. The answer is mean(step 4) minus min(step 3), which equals -0.18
